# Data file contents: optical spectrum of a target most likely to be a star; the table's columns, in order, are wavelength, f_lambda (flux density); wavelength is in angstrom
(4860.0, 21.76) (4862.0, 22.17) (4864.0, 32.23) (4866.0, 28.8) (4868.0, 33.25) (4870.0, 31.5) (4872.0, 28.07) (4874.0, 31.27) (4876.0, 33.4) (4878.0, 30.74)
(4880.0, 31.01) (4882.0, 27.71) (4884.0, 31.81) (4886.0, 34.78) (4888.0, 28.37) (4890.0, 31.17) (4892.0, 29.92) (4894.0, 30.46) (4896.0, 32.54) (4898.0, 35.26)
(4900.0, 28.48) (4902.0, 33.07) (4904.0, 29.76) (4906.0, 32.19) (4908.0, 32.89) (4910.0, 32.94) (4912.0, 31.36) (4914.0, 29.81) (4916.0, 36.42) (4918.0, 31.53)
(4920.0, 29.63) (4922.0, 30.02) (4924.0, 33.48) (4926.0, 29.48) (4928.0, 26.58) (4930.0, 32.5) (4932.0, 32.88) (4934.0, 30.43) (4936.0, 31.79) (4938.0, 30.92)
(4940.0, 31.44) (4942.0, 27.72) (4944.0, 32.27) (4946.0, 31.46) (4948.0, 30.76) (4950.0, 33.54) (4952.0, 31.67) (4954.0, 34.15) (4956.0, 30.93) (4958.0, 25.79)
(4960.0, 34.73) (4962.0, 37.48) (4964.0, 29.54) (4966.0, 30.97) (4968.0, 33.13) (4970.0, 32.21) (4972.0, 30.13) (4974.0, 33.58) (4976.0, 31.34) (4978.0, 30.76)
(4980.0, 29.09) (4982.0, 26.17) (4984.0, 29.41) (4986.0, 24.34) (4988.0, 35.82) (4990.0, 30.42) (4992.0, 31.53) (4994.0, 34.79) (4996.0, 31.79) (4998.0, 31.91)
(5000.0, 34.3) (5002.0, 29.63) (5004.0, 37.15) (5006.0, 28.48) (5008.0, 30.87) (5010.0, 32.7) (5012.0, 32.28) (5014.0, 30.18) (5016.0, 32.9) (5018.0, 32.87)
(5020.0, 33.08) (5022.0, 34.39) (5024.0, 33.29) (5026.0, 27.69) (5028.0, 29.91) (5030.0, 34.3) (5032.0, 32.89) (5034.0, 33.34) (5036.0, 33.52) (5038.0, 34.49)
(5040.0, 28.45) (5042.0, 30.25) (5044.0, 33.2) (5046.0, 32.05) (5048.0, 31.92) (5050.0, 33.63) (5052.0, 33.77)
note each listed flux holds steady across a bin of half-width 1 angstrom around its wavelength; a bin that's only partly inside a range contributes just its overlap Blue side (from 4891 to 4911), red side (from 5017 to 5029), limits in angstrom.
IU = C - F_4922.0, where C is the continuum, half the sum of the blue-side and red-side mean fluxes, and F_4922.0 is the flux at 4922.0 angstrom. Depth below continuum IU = 1.8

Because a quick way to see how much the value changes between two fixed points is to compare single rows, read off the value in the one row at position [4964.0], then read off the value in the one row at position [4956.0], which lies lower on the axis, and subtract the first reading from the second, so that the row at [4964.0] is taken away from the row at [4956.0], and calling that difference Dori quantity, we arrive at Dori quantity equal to 1.4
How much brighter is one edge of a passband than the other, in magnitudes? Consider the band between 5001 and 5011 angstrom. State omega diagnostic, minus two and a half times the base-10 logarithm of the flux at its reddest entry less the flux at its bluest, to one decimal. -1.2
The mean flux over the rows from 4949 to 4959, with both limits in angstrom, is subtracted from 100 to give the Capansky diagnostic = 68.8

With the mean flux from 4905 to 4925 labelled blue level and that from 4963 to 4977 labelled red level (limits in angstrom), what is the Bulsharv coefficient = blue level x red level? 1011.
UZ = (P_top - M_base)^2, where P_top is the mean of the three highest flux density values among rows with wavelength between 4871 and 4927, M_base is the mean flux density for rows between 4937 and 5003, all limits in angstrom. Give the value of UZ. 17.3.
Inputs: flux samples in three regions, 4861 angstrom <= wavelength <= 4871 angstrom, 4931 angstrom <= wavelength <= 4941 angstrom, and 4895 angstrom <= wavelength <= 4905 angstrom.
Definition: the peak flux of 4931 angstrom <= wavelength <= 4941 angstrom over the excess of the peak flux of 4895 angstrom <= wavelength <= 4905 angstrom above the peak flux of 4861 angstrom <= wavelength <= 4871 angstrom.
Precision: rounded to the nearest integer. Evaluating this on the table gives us 16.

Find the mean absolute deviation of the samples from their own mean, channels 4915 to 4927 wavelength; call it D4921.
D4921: 2.1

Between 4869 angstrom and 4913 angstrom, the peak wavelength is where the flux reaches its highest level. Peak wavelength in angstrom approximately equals 4898.0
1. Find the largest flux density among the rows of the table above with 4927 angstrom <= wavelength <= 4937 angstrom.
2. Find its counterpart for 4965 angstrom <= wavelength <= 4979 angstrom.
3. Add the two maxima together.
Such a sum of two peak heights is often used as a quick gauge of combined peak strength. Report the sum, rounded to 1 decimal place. 66.5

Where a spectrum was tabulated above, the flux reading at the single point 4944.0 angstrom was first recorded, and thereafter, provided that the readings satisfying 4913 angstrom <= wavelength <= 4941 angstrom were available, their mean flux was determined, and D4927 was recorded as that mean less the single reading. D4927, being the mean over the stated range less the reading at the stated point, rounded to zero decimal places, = -1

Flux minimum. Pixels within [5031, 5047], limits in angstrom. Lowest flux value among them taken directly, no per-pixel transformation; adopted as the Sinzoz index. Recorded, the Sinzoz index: 28.45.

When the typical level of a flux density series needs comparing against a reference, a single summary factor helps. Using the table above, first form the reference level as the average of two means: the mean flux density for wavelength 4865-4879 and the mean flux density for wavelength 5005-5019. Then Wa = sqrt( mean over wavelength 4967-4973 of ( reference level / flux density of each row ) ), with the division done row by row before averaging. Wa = 0.992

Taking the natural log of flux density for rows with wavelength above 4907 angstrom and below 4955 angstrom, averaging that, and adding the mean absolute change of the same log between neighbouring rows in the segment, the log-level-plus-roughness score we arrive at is 3.52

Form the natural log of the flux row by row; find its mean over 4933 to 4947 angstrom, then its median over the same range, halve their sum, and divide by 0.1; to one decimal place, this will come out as 34.4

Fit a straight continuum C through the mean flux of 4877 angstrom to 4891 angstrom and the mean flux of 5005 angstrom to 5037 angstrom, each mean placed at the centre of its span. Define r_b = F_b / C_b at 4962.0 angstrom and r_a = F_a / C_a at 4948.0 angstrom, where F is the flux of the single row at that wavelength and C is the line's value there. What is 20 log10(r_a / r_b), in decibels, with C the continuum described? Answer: -1.7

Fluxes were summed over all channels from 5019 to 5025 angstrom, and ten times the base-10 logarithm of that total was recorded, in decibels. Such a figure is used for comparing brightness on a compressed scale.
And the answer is 20.0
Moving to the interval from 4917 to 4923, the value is 19.6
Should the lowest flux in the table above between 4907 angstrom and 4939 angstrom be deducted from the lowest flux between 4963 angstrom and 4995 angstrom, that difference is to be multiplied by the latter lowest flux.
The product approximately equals -55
